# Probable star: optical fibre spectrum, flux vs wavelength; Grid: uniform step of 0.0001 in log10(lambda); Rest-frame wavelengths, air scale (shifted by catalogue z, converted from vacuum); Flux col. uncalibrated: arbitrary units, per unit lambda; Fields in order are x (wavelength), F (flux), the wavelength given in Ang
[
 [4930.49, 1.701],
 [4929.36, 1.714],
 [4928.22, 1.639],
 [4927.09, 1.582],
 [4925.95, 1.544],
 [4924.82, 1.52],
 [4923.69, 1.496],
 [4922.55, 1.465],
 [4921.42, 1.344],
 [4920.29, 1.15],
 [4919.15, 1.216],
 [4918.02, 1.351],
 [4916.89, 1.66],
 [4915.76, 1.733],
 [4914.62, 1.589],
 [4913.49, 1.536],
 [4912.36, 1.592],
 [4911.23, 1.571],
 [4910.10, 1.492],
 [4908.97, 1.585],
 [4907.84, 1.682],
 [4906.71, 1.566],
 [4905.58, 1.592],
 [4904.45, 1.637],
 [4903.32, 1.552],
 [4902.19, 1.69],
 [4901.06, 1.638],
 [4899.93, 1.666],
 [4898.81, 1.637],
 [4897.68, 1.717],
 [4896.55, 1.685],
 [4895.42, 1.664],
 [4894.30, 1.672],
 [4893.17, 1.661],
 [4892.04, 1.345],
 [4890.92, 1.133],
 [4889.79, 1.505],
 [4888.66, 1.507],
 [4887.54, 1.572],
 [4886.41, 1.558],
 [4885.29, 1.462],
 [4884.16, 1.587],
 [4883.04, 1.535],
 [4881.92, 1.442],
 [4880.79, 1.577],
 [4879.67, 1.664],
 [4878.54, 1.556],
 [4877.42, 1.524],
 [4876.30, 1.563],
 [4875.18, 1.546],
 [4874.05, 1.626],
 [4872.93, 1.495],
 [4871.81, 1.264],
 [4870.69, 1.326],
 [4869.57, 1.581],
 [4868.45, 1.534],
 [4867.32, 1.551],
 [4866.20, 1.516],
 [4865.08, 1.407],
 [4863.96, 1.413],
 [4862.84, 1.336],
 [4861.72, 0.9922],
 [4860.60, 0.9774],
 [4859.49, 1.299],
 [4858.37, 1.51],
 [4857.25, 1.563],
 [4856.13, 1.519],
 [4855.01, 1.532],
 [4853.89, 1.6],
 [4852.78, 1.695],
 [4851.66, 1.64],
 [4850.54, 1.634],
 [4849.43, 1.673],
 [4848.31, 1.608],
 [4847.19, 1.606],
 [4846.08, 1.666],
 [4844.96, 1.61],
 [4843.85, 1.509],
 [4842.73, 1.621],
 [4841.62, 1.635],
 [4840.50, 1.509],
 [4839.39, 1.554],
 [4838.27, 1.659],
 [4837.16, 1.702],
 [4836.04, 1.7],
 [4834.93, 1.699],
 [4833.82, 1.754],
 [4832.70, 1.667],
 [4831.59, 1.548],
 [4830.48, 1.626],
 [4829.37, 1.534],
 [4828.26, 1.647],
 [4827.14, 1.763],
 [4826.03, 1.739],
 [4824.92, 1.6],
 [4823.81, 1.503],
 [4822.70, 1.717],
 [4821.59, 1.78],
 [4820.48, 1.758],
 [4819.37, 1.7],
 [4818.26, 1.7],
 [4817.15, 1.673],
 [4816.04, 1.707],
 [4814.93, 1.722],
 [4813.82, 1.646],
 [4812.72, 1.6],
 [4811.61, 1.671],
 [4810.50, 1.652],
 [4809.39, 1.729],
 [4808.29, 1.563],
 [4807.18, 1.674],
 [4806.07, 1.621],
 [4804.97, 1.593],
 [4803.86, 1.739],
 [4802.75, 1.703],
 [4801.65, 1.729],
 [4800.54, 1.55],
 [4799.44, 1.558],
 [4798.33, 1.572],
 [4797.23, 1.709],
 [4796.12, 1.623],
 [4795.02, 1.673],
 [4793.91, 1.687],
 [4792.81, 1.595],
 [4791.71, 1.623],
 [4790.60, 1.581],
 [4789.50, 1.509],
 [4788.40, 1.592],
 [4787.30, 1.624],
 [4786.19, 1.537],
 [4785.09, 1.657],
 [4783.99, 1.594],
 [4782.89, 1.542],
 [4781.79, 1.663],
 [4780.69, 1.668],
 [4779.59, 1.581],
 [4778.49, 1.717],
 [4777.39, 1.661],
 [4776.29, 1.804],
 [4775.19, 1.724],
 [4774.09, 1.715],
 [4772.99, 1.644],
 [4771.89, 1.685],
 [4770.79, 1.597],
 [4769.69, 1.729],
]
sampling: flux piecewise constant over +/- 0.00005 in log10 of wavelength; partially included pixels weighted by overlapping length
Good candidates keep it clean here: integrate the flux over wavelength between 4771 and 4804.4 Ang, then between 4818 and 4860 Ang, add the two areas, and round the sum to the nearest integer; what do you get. 123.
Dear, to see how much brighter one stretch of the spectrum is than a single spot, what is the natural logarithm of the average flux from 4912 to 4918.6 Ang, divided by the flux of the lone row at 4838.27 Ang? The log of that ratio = -0.051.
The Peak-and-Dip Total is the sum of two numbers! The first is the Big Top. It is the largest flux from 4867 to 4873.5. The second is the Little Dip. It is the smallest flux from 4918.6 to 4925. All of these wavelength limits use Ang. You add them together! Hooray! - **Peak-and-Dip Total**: 2.73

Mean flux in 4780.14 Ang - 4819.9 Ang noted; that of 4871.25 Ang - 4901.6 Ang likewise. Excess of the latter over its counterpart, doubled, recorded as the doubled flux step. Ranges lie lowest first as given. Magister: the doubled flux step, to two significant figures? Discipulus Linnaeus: -0.18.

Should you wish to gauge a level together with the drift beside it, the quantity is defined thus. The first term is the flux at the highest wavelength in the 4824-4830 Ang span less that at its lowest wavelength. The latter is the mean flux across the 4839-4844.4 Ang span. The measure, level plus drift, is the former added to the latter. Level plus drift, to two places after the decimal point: 1.50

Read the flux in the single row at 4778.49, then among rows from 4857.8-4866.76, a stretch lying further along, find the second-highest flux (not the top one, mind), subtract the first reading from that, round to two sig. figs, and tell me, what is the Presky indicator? -0.21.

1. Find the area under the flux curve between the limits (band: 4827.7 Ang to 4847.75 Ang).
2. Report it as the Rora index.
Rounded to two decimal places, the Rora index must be 32.58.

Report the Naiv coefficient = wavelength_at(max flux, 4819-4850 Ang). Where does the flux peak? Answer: 4821.59 Ang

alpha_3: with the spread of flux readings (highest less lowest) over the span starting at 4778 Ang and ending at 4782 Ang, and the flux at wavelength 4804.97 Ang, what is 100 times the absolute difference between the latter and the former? 146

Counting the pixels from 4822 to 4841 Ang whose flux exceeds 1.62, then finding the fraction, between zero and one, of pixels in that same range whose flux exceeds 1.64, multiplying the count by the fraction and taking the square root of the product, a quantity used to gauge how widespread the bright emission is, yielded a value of 2.5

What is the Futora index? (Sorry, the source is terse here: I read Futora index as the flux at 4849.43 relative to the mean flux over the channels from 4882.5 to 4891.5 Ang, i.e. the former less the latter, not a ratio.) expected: 0.19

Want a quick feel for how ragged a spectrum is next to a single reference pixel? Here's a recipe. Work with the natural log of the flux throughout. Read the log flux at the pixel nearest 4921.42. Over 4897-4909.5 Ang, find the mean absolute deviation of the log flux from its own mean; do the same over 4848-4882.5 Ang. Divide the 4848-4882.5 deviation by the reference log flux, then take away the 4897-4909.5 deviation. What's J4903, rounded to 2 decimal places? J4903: 0.28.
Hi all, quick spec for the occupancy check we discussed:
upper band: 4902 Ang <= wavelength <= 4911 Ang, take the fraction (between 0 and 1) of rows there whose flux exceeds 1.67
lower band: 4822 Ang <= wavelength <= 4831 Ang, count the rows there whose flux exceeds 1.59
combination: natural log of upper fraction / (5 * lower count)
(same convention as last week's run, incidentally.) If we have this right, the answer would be -4.8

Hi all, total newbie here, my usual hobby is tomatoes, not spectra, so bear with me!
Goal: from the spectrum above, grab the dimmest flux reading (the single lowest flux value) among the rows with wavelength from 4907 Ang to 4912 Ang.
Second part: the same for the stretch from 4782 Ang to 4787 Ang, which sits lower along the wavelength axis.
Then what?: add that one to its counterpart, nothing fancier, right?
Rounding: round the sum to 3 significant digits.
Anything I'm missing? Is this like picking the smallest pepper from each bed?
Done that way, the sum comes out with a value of 3.03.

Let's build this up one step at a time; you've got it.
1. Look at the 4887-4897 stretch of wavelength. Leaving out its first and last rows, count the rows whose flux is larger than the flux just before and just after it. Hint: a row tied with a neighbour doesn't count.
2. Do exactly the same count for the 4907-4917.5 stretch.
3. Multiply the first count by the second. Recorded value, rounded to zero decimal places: 2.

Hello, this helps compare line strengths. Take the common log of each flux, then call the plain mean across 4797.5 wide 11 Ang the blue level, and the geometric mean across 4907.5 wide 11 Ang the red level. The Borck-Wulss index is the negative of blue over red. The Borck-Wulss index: -1.06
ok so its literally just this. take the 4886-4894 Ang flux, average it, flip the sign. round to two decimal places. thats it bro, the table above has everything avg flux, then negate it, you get -1.47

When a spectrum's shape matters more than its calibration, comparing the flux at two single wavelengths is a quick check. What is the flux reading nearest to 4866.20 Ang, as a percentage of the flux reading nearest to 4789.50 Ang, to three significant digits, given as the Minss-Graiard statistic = 100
